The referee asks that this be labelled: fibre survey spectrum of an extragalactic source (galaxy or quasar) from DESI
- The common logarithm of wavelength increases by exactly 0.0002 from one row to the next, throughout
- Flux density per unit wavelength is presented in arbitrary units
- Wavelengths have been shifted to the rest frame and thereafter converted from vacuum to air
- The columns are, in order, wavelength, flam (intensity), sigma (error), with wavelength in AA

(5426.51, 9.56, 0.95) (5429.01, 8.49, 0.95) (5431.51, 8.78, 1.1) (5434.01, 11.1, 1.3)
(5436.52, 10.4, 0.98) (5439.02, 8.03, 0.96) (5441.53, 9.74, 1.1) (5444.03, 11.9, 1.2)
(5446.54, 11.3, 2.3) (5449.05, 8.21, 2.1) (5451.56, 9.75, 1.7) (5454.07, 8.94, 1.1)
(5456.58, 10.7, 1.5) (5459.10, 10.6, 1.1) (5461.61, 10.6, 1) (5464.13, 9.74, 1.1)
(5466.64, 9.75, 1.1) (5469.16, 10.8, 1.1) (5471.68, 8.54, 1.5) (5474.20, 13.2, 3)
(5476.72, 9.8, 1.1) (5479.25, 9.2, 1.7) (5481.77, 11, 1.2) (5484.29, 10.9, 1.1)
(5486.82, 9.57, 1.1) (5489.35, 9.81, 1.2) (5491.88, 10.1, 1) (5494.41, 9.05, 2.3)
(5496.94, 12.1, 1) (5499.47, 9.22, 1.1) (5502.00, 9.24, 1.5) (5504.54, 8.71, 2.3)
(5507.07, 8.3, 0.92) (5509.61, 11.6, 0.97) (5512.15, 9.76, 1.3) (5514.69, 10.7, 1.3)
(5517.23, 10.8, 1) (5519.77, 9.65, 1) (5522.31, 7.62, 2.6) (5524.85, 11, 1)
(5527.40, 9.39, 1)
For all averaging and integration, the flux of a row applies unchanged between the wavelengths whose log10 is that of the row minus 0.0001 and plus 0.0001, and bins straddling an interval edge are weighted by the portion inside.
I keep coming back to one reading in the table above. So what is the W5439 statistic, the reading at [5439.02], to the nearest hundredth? 8.03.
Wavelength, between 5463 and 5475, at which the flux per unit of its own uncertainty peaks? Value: 5469.16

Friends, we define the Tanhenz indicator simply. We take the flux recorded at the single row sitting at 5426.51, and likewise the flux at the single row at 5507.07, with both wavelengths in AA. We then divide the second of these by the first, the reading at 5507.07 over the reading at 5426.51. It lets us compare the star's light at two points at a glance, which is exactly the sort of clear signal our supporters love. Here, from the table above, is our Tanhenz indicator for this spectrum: 0.87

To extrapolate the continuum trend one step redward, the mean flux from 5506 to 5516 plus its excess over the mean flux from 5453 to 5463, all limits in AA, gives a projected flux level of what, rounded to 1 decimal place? 10.0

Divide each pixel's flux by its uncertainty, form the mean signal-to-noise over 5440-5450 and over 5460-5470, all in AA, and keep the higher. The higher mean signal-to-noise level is 9.5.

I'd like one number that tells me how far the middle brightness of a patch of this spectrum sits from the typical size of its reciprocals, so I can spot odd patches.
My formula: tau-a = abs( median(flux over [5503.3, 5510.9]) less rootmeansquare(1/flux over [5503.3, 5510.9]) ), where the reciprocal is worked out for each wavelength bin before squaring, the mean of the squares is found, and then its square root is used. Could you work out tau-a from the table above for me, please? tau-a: 8.6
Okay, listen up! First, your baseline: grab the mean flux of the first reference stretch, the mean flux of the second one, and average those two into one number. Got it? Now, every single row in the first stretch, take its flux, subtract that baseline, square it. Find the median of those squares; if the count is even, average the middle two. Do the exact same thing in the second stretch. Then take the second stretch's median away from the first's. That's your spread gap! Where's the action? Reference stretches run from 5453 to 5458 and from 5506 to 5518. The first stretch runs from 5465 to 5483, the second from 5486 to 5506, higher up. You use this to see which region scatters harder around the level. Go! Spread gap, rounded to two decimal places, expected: 0.05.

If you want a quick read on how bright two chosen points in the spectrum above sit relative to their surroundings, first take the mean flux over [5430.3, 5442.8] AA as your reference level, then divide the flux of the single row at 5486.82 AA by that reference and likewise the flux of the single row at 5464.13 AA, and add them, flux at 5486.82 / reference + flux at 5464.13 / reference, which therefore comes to 2.01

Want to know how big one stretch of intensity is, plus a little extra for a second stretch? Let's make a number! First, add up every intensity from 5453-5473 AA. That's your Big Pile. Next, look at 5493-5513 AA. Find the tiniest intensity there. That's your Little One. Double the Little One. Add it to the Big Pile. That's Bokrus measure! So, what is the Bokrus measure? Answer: 96.3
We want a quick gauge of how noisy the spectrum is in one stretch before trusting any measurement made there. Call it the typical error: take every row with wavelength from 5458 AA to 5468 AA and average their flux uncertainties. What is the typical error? 1.08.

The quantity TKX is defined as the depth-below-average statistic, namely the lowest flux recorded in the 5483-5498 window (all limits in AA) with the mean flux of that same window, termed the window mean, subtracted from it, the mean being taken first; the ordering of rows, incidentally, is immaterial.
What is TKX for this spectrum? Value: -1.2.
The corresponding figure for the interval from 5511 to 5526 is -2.3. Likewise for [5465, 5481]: -1.7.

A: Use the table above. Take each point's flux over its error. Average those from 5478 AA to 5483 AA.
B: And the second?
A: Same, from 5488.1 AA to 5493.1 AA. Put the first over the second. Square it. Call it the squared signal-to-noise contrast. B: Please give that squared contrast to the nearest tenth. 0.6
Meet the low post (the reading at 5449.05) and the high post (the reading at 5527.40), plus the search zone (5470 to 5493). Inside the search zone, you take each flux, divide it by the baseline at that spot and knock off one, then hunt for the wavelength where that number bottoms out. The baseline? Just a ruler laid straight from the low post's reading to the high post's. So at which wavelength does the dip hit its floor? 5471.68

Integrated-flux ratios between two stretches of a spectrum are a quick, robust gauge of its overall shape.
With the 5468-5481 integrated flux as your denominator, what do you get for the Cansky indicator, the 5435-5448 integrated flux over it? 0.99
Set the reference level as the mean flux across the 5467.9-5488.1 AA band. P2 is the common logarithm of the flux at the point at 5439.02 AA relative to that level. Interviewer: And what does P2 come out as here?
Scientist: -0.11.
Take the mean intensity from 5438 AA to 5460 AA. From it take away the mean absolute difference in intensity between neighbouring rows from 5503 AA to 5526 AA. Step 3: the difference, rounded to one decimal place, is 8.3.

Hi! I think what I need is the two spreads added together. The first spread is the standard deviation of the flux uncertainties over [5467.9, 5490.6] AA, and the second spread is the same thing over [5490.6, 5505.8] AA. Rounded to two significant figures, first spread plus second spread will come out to 1.2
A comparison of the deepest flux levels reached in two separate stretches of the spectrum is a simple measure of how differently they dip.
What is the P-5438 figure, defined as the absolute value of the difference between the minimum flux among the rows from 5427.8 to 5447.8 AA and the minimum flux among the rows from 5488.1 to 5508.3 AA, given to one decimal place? 0.3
